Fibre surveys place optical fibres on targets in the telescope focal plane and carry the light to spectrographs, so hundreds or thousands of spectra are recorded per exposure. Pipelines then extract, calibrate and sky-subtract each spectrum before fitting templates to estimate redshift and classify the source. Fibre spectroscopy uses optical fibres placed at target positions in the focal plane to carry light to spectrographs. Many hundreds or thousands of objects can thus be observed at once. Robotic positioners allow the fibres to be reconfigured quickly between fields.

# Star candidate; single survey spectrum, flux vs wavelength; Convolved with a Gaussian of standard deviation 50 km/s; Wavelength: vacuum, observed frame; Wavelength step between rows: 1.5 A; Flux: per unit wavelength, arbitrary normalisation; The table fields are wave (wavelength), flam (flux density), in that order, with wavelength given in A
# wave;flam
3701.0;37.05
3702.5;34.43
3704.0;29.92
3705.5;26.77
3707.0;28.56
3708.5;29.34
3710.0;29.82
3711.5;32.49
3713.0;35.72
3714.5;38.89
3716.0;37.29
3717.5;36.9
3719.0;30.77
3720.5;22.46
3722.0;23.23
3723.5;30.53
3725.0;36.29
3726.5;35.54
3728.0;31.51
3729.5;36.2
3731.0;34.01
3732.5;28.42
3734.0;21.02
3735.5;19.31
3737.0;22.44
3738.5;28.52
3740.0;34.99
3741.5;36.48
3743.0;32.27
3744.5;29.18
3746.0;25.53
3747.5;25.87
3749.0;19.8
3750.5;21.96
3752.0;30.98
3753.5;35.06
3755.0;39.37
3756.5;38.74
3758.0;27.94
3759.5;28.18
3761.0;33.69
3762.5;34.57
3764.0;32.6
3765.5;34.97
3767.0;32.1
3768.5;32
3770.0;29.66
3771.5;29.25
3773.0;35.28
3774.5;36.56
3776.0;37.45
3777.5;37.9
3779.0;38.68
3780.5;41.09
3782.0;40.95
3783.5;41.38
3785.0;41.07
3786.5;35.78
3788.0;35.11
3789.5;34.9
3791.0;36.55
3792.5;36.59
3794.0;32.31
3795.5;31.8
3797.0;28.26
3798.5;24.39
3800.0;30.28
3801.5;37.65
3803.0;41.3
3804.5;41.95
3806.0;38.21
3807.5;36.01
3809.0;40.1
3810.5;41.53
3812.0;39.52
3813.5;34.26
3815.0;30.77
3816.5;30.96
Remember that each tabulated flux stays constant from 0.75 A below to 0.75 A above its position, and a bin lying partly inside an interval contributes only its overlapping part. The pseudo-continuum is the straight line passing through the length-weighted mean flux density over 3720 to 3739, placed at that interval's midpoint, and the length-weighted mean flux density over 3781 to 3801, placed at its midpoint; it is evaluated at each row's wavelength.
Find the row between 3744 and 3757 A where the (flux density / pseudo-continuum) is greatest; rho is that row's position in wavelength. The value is 3755.0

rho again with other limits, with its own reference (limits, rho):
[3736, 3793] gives 3755.0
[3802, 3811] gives 3804.5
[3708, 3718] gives 3714.5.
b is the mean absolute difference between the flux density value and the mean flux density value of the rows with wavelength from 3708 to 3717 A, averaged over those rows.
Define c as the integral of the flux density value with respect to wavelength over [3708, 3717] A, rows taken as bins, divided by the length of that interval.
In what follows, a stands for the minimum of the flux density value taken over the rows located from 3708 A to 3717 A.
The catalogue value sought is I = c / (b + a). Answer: 1.04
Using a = 29.34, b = 3.4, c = 34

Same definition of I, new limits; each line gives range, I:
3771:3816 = 1.30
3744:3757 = 1.15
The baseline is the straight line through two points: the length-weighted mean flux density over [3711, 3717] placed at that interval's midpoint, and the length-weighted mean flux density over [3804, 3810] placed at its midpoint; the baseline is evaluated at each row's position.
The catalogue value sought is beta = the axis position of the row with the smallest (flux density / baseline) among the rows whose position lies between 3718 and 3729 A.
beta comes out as 3720.5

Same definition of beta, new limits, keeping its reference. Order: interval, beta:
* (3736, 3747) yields 3737.0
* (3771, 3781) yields 3771.5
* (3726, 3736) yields 3735.5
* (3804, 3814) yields 3813.5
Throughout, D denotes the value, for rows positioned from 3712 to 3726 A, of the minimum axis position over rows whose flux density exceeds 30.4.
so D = 3713.0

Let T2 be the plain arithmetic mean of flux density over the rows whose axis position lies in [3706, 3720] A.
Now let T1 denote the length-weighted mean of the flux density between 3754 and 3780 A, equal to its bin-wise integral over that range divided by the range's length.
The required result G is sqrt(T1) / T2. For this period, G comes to 0.175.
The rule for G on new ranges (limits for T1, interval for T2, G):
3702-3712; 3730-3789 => 0.170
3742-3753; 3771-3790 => 0.139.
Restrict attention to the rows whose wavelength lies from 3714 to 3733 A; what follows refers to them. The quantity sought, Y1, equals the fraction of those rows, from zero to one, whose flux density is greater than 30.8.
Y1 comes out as 0.62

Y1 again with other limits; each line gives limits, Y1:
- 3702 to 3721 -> 0.46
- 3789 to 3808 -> 0.77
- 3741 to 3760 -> 0.46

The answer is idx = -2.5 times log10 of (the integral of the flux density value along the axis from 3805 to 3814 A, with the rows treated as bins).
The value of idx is -6.3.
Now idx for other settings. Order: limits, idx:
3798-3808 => -6.4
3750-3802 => -8.1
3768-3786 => -7.1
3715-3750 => -7.5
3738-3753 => -6.6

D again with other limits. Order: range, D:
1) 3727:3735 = 3728.0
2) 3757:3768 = 3761.0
